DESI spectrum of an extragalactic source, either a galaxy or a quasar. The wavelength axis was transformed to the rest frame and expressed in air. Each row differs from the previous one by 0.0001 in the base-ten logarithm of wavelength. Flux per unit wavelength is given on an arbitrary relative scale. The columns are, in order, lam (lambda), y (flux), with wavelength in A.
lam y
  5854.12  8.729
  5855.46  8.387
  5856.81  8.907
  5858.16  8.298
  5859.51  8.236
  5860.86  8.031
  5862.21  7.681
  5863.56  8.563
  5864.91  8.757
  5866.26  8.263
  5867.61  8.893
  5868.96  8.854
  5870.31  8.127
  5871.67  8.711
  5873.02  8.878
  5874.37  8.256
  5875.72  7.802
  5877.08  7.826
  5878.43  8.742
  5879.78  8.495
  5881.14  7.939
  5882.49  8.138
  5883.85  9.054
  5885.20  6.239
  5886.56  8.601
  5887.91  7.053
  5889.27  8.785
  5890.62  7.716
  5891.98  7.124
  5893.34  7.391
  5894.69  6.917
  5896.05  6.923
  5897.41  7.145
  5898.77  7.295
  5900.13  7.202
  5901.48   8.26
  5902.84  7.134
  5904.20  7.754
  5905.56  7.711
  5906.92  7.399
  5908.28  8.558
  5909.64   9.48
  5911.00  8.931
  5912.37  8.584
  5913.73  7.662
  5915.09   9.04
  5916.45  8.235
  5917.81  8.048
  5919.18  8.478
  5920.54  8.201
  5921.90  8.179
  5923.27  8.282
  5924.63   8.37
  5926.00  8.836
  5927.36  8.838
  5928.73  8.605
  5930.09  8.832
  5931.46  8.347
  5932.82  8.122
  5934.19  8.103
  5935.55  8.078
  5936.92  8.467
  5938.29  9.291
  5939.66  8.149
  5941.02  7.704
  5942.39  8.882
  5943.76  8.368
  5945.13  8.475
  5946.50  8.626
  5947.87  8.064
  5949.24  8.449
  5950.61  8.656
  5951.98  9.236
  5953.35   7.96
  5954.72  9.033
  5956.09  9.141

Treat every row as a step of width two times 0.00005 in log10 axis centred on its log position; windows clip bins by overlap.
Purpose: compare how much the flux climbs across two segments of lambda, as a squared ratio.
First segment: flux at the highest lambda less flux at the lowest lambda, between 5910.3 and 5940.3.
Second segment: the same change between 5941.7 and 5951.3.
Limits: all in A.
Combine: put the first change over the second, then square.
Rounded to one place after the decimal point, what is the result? 12.0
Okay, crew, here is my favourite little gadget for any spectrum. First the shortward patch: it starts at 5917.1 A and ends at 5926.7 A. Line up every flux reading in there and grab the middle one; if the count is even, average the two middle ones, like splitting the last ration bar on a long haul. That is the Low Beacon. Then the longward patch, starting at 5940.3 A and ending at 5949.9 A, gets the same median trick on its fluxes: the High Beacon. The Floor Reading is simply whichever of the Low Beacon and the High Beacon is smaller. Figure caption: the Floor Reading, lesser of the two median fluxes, 8.28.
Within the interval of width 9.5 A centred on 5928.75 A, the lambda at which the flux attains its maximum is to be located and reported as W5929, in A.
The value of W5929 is 5927.36 A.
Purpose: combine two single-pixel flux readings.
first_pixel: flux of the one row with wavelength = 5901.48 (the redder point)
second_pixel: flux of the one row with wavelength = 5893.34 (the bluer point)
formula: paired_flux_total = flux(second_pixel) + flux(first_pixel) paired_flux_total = 15.7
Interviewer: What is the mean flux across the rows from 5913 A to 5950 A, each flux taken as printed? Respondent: 8.40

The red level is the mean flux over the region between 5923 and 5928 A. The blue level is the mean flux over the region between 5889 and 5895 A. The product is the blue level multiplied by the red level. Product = 65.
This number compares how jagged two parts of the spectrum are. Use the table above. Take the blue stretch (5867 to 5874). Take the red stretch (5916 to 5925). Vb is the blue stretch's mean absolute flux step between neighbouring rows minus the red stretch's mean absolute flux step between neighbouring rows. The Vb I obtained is 0.2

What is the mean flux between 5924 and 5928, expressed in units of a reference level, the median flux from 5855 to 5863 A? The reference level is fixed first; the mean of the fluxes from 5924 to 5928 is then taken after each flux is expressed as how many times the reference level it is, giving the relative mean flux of 1.050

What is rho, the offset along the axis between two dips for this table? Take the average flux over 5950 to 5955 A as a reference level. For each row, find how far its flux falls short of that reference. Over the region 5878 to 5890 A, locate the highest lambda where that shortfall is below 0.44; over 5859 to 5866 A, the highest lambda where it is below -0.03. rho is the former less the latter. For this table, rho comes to 24.4 A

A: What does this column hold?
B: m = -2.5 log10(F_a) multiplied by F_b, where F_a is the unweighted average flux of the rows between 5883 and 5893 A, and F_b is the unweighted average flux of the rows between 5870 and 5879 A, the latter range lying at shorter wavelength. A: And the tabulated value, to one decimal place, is -18.6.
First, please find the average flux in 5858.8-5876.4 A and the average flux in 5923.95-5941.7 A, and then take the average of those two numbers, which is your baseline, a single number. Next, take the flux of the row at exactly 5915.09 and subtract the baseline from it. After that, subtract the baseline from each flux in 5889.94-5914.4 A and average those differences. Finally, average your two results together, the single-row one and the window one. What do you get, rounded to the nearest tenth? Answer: 0.0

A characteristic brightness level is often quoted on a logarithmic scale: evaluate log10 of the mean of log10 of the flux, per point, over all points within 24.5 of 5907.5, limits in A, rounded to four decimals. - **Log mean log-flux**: -0.0444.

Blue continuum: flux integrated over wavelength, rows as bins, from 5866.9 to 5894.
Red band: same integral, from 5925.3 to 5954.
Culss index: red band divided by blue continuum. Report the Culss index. 1.1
